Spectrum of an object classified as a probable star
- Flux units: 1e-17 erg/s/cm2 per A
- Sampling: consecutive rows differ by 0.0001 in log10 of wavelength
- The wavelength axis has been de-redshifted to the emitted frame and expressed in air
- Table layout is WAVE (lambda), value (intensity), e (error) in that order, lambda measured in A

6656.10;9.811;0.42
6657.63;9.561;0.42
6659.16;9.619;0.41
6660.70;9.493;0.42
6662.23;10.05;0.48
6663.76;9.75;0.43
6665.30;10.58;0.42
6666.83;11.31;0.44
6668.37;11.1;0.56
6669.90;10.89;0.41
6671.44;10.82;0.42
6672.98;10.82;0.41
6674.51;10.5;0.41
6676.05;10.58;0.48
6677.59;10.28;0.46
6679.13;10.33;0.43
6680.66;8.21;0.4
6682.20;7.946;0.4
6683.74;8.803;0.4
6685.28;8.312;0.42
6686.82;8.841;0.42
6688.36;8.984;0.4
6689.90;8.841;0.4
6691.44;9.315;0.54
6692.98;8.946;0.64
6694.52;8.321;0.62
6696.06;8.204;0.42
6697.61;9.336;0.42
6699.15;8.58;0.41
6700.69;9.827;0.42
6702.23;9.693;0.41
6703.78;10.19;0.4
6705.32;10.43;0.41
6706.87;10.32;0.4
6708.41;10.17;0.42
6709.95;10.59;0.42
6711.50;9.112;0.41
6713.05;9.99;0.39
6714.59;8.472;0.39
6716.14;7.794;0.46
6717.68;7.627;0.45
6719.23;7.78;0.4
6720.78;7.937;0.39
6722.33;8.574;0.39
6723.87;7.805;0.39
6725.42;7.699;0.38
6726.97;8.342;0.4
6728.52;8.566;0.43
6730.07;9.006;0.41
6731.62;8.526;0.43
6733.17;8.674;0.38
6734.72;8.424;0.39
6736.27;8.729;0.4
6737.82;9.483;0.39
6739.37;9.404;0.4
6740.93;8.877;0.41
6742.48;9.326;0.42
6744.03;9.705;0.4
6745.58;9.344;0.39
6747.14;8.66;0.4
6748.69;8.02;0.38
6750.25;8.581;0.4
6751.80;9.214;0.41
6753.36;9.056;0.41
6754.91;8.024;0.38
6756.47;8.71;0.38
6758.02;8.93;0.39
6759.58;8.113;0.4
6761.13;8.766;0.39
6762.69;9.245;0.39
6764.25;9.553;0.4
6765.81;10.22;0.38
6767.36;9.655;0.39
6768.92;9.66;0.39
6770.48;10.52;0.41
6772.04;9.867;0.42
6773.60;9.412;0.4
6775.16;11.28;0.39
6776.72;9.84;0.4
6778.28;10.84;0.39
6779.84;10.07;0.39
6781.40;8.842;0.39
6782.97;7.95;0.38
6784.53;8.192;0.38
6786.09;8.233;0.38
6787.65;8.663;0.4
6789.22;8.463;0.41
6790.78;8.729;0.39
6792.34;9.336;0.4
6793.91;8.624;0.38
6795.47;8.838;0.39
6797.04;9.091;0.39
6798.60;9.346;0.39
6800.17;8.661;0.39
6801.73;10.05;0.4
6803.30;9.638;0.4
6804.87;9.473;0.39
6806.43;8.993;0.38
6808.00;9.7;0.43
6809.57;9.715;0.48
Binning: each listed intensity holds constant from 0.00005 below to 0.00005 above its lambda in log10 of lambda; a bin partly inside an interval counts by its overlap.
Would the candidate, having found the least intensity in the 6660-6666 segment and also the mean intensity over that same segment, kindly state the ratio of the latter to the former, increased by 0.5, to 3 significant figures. 1.55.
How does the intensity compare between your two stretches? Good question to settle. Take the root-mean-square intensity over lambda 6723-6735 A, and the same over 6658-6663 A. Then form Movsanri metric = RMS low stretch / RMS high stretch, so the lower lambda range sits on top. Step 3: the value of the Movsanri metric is 1.16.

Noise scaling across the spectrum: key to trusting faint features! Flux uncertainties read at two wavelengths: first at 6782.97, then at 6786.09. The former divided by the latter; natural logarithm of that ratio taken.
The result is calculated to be 0.000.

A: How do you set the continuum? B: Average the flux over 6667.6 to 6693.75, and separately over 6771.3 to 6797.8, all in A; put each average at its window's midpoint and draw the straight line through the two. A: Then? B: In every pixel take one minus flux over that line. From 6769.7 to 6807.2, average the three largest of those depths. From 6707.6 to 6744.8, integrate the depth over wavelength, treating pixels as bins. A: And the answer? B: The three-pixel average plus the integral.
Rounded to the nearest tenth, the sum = 2.7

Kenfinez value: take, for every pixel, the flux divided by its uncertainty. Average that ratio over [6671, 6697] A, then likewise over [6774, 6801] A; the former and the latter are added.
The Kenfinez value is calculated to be 44.4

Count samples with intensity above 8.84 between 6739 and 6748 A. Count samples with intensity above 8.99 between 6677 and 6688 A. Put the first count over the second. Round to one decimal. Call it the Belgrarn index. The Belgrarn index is 2.5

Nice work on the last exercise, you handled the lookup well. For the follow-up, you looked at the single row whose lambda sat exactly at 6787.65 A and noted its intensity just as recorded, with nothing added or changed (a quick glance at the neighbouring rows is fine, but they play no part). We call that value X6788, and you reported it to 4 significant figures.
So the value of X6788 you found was 8.663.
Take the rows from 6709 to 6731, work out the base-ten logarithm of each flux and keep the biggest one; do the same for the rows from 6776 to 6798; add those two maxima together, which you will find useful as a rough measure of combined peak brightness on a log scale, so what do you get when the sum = 2.06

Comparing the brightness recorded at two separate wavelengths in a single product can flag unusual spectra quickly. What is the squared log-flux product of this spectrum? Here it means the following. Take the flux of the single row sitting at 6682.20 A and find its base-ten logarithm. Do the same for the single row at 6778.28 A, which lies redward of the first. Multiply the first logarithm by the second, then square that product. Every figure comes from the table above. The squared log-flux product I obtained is 0.868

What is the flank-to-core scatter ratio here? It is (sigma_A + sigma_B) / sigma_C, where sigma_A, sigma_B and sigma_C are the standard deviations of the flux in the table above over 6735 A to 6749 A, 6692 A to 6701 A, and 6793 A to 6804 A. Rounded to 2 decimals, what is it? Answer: 2.18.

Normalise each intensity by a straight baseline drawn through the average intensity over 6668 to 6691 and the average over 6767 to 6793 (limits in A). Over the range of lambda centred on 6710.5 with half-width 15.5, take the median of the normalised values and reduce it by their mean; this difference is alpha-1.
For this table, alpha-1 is -0.015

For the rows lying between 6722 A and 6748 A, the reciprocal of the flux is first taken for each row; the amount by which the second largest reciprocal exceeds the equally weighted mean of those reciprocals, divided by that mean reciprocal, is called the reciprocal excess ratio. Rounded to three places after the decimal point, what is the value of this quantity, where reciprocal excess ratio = 0.120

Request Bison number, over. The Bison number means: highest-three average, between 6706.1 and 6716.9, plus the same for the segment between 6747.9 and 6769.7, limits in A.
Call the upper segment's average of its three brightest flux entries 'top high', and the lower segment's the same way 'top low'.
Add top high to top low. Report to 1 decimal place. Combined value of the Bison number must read 20.2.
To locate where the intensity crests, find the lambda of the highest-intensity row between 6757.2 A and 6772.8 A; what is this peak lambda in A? 6770.48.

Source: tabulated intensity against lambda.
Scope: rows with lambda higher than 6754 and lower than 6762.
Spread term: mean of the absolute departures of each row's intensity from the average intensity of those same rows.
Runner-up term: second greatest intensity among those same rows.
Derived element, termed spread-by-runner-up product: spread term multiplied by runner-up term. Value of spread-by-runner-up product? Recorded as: 3.1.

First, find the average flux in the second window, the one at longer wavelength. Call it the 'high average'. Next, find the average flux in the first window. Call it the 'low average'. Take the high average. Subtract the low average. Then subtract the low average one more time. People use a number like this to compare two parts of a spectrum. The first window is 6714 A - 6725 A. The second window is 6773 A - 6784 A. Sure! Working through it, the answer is -6.2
